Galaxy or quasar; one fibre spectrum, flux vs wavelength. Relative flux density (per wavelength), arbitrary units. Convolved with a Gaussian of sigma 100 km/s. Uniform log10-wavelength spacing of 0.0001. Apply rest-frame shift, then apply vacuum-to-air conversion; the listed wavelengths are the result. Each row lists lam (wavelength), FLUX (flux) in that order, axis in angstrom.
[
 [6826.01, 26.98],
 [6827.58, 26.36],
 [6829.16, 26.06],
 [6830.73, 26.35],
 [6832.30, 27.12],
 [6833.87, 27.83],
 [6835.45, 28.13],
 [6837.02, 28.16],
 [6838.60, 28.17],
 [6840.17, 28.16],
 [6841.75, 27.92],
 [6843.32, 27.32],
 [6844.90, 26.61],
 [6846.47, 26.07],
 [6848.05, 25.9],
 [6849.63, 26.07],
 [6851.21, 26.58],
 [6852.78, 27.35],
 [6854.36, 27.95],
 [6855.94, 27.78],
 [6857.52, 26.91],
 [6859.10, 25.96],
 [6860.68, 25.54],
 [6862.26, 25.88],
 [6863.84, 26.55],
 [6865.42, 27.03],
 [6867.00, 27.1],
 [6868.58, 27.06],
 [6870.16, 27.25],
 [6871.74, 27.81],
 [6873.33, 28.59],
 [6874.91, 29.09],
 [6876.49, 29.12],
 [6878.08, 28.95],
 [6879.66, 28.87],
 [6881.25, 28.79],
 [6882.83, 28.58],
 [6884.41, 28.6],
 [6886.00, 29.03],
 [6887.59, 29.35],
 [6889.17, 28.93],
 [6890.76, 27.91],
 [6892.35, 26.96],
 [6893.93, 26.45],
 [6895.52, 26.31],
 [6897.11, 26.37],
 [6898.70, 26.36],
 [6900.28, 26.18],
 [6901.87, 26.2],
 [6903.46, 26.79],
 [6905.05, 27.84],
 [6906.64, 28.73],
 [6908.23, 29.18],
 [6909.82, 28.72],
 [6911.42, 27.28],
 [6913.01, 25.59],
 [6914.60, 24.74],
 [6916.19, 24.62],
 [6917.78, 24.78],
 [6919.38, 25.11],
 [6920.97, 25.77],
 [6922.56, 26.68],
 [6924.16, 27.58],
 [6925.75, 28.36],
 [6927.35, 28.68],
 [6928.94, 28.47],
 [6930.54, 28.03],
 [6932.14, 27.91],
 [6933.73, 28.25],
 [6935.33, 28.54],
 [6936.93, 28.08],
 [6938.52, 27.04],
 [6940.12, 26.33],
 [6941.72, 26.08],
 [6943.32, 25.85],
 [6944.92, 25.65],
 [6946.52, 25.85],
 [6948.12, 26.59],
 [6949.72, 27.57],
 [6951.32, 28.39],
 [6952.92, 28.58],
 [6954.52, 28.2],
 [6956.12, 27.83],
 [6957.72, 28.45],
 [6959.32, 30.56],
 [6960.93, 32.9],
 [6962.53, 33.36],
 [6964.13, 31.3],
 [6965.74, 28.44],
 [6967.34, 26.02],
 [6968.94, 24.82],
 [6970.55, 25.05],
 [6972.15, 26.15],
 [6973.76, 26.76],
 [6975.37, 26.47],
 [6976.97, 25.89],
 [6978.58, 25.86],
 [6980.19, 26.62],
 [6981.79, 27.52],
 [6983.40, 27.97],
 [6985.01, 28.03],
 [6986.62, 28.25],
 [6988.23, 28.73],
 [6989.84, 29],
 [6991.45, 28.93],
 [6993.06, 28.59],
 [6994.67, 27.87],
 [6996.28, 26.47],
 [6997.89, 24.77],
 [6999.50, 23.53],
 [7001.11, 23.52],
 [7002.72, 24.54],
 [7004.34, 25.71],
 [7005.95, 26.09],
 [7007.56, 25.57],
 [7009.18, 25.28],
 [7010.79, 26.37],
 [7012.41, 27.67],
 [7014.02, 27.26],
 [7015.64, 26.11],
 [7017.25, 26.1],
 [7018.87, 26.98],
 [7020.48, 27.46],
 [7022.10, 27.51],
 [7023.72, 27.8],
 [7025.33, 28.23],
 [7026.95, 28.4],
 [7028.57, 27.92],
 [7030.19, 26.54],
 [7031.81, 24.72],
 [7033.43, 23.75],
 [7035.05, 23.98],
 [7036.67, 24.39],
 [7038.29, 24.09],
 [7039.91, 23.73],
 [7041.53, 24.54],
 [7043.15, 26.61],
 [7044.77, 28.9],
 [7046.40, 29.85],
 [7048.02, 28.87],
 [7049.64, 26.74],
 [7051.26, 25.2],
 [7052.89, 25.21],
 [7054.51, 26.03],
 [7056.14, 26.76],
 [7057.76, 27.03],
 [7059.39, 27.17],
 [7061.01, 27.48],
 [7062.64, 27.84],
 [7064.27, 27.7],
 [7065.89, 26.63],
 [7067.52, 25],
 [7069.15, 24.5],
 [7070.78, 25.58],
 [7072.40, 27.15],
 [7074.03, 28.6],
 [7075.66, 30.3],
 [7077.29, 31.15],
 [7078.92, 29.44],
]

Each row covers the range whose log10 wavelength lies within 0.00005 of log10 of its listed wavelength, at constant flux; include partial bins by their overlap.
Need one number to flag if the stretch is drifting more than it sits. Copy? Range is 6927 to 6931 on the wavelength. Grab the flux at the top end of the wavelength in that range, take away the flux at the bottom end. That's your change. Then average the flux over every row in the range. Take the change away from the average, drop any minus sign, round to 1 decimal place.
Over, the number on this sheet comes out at 29.0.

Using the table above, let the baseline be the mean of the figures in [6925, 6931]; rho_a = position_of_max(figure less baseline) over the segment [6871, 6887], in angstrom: 6876.49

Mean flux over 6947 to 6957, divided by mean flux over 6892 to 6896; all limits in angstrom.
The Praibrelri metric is 1.05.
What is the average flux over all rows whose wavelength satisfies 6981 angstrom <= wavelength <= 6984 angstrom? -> 27.7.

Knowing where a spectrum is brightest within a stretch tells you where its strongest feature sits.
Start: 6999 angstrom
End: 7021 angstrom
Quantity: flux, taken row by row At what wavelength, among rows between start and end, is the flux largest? 7012.41 angstrom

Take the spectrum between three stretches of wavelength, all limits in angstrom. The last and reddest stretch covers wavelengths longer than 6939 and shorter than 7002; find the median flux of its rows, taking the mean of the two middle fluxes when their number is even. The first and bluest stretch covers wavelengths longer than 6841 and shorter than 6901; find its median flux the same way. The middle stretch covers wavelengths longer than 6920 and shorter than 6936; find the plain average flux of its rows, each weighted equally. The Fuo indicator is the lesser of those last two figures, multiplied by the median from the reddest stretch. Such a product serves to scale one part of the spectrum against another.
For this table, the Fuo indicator 748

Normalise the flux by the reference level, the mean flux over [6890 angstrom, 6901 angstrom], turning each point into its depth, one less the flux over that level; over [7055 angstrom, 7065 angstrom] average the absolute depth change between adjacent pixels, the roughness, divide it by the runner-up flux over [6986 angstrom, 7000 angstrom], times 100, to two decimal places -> 0.03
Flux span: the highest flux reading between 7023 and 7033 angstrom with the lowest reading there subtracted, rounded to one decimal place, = 3.7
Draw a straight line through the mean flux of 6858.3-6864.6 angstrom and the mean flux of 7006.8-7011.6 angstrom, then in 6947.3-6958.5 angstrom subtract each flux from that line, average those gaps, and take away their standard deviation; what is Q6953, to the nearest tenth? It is -2.8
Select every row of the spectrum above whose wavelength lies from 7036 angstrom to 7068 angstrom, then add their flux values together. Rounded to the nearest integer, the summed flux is 530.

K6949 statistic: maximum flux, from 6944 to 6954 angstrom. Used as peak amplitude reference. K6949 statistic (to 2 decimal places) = 28.58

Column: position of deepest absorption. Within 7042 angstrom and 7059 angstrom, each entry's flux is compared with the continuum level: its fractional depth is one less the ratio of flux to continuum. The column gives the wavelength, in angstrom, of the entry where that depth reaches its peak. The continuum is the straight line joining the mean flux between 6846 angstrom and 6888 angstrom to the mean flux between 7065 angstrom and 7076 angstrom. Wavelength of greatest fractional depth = 7051.26 angstrom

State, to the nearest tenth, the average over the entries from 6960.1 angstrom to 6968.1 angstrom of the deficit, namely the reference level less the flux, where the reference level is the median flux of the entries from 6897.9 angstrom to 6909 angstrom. -3.6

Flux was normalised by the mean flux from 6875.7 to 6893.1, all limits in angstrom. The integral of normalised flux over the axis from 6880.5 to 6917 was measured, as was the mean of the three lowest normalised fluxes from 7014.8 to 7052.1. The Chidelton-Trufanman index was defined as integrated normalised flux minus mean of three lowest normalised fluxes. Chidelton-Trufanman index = 34.1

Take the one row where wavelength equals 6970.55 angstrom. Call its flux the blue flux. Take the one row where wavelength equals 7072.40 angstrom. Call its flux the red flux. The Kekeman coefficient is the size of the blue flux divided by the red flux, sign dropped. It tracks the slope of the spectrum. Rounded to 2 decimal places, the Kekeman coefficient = 0.92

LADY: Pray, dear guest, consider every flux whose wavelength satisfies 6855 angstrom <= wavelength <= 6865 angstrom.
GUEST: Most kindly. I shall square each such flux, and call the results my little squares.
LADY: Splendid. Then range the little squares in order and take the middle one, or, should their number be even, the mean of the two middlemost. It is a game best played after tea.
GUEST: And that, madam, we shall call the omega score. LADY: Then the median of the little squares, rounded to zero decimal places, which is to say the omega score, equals 689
